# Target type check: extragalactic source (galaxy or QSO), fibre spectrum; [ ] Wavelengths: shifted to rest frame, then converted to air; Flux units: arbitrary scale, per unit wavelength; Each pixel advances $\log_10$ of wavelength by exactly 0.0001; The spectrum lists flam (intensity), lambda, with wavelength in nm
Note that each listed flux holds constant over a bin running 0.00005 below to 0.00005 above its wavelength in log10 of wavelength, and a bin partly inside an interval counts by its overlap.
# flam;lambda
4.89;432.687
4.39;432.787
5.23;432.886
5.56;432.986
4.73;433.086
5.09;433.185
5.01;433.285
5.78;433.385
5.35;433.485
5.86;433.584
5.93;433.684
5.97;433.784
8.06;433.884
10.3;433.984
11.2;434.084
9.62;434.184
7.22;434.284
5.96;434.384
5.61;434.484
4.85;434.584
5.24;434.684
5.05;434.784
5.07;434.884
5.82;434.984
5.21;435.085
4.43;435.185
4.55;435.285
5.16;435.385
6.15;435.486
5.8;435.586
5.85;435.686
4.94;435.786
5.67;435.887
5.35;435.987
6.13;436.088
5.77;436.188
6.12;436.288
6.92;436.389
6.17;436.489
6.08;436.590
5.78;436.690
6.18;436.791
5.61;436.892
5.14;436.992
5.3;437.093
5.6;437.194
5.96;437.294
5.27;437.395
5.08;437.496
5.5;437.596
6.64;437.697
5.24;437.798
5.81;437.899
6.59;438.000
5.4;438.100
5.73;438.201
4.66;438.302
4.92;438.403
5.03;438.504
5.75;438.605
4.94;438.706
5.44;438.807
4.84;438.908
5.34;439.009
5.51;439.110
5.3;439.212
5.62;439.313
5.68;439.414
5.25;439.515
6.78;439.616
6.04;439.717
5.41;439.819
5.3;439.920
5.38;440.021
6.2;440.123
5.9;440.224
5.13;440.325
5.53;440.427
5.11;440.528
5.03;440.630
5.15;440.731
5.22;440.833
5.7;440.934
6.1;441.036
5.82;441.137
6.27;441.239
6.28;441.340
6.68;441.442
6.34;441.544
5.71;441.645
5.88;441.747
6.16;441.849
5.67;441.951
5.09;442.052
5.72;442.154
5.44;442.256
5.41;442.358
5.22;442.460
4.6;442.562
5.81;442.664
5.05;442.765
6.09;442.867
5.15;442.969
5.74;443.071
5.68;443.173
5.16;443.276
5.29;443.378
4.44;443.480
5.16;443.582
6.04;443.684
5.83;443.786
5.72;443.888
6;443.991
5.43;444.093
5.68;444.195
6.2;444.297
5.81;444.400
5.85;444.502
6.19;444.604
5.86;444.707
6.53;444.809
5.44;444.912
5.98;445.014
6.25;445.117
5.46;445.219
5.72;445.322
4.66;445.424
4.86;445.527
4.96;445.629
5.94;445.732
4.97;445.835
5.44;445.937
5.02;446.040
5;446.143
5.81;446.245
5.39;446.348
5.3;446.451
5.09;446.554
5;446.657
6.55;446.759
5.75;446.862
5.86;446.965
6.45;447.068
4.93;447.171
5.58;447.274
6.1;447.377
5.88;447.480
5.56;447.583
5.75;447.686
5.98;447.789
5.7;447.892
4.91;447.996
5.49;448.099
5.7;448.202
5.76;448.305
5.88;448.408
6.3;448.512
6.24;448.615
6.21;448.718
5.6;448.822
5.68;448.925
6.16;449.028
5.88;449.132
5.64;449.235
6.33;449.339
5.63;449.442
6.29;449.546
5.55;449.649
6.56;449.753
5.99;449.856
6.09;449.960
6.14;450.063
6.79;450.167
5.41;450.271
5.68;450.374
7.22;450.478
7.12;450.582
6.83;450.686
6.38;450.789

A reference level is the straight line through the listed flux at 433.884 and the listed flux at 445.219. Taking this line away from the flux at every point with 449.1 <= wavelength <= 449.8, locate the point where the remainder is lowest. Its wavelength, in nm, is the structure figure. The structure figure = 449.235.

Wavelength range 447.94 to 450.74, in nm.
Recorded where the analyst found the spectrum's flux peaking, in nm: 450.478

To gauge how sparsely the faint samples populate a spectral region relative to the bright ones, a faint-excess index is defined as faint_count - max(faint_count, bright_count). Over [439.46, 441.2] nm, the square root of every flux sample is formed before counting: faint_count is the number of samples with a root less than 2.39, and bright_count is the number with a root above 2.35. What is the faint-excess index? 0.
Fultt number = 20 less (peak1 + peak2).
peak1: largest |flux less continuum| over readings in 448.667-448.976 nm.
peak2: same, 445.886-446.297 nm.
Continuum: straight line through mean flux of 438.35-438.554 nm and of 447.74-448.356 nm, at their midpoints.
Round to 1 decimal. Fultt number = 19.0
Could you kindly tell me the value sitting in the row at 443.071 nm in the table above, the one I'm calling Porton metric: 5.74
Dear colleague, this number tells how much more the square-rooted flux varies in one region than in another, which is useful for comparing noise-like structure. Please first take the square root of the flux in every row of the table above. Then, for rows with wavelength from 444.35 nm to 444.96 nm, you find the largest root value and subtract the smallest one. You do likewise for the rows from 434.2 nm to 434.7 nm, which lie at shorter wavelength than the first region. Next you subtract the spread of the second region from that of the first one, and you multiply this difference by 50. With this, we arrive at -13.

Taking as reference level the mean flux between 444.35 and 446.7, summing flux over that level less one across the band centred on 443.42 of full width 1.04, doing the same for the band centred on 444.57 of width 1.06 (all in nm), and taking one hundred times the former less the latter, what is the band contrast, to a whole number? -87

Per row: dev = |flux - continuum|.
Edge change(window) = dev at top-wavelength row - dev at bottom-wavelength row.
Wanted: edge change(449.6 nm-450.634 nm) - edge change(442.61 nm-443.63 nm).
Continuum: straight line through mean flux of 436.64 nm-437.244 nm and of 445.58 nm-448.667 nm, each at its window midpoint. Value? 1.20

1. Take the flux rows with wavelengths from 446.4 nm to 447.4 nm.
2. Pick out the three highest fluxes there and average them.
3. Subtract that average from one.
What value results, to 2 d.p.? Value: -5.37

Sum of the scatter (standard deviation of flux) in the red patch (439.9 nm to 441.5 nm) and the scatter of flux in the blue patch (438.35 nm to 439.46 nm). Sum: 0.8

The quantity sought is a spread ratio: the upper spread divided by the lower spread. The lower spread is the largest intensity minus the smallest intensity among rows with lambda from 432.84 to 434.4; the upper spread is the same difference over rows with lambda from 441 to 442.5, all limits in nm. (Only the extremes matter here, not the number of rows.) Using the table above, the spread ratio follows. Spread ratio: 0.25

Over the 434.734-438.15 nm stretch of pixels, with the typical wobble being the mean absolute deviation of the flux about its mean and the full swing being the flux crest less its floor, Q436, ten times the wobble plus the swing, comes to 7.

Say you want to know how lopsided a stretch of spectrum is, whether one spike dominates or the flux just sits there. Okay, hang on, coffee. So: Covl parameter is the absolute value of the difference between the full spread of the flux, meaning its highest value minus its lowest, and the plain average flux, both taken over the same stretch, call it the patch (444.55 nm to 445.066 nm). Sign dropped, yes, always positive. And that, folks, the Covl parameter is 4.9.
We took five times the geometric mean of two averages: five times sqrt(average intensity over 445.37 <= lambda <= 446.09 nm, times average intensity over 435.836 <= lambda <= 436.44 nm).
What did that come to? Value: 27.7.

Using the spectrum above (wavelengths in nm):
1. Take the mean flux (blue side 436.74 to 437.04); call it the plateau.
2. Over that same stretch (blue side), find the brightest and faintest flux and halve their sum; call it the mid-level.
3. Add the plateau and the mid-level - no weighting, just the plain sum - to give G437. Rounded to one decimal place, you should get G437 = 11.3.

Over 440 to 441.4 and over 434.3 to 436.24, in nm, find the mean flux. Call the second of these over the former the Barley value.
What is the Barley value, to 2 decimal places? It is 0.96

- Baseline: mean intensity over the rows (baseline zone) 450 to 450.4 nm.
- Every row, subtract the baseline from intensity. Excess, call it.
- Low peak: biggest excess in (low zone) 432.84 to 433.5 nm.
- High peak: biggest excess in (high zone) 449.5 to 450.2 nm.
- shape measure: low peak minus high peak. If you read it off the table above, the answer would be -1.0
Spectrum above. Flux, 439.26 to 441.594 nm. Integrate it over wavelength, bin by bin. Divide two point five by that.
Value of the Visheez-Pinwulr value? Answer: 0.187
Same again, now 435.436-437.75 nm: 0.187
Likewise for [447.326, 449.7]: 0.180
